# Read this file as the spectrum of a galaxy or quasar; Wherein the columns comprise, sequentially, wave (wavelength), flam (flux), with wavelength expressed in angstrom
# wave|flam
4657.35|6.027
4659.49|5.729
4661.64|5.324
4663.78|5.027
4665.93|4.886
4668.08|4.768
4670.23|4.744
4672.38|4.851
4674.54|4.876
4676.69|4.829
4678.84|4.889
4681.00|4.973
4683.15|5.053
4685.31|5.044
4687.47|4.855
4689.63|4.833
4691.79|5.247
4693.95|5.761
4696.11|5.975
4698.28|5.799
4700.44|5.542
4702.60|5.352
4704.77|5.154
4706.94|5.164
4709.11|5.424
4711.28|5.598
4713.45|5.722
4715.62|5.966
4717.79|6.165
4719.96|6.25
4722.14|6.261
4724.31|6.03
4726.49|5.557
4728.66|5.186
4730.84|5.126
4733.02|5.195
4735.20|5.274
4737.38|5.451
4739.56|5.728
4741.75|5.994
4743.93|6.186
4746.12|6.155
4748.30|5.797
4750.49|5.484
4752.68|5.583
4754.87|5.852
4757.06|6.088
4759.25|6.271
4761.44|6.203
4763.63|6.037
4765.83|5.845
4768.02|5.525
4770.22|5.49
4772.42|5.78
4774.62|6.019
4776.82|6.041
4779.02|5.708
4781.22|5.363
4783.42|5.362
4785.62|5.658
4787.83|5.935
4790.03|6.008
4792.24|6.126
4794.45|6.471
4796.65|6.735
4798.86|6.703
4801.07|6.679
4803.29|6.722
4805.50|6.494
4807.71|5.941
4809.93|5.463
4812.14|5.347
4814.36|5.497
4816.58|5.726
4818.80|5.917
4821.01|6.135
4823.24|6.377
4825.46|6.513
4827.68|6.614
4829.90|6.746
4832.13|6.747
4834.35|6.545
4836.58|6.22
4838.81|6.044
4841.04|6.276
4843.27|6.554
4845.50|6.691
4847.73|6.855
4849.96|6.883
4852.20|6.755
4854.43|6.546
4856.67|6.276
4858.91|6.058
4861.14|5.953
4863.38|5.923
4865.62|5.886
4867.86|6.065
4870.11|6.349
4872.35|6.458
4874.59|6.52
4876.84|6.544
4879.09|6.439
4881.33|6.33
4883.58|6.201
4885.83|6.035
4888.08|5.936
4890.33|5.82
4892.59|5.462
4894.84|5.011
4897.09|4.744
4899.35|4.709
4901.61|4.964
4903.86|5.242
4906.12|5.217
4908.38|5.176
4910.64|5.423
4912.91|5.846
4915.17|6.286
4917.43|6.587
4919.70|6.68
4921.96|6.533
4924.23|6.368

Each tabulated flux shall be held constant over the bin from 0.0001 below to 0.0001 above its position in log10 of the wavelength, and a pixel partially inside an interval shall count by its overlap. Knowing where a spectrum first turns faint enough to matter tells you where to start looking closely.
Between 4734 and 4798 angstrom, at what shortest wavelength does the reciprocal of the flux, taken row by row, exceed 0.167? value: 4735.20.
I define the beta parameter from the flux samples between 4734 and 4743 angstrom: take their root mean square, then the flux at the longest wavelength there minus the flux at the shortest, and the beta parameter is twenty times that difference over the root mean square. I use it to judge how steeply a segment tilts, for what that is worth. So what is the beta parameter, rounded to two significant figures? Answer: 2.6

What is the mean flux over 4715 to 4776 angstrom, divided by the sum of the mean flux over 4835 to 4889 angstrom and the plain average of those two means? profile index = 0.47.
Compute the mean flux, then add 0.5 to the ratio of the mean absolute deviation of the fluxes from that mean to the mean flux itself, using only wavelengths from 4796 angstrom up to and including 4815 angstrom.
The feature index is 0.588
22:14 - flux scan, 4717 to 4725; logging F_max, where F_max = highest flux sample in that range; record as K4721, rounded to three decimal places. 6.261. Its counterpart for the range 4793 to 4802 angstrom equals 6.735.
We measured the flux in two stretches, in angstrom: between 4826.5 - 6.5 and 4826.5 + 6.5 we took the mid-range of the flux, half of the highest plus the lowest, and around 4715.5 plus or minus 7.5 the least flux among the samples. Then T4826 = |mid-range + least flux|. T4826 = 11.9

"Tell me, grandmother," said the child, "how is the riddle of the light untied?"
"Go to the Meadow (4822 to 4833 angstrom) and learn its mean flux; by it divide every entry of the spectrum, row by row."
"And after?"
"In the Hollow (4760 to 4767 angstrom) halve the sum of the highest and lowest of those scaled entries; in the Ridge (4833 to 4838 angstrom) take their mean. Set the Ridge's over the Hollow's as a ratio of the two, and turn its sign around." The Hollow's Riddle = -1.06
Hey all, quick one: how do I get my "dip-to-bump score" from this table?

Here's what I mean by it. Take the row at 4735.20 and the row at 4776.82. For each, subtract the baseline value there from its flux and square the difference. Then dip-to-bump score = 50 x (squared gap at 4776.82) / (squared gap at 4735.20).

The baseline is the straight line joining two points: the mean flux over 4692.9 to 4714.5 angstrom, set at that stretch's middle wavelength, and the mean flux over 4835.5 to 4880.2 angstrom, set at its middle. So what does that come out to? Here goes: 3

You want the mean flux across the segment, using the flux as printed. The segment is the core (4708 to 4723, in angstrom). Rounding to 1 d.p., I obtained 5.9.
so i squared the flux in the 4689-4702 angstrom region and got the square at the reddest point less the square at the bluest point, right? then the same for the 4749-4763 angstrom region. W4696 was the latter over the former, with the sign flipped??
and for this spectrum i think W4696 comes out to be -1.1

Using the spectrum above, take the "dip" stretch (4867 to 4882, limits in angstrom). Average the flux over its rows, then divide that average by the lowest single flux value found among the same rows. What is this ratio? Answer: 1.05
